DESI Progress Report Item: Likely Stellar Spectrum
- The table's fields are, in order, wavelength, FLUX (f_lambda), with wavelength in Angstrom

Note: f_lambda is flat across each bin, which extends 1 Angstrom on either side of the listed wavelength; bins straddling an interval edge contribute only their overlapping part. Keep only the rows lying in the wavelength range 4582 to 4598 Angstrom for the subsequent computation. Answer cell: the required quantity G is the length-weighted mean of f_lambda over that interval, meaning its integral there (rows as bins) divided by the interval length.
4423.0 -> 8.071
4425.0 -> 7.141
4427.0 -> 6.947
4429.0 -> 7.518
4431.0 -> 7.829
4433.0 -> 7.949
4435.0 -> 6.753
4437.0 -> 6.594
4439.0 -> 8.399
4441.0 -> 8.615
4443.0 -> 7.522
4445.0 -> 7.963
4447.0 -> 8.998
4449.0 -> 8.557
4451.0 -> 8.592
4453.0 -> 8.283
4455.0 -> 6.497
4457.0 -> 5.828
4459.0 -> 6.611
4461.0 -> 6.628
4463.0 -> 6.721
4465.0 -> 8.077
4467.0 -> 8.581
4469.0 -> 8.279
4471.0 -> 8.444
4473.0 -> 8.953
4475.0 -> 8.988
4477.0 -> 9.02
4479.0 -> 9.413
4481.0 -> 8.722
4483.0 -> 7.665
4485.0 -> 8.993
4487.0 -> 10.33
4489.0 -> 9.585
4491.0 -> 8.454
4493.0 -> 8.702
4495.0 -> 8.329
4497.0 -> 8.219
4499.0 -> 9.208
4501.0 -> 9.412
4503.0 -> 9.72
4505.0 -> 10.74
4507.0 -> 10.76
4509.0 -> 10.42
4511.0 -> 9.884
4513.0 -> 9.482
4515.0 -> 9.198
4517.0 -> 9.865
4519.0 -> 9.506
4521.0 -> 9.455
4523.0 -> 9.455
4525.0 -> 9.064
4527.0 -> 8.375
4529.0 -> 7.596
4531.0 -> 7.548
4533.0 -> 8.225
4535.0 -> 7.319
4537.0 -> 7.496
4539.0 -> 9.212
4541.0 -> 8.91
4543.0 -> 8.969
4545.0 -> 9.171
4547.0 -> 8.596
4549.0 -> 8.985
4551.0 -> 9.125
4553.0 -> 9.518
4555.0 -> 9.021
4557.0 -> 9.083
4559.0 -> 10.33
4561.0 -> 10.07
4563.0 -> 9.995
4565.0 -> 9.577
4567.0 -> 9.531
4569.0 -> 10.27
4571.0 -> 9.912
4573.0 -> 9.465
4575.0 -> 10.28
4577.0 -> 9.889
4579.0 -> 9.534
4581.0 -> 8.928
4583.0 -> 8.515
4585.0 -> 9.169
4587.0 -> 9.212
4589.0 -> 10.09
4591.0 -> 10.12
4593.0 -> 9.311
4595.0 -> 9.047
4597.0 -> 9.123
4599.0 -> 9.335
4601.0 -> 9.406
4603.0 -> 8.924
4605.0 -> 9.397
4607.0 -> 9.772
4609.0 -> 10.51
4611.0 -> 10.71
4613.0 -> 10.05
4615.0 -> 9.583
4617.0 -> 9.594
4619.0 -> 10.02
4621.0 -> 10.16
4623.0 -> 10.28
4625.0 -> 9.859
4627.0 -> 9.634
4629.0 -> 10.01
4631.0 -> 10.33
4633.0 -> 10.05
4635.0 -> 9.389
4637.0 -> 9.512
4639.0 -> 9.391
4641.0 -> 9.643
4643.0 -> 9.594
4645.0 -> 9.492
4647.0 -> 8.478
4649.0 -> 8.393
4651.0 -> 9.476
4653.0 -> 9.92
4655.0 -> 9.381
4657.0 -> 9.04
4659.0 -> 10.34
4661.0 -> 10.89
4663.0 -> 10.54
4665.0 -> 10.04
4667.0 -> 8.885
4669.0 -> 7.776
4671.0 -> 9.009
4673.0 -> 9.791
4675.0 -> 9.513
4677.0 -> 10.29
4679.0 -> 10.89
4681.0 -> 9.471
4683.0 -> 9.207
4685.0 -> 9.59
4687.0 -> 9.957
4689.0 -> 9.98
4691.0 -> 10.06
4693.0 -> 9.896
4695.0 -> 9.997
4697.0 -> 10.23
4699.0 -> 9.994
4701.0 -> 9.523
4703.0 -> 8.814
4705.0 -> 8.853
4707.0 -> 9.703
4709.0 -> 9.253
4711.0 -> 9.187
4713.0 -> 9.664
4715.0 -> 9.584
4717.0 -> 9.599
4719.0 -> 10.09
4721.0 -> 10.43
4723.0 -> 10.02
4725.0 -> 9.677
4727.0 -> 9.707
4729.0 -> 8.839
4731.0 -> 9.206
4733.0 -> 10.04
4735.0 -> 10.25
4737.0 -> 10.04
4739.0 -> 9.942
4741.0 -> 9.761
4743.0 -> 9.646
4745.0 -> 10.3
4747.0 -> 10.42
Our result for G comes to 9.3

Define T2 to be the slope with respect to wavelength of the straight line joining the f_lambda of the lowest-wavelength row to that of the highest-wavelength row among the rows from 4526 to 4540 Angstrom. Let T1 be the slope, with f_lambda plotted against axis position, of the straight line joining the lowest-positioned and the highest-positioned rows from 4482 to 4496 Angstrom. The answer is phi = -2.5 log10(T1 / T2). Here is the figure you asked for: 0.3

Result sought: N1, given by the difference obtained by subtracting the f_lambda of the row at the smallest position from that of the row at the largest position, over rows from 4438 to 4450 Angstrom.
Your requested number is 0.2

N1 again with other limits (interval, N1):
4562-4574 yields -0.5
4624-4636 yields -0.5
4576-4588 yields -0.7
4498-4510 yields 1.2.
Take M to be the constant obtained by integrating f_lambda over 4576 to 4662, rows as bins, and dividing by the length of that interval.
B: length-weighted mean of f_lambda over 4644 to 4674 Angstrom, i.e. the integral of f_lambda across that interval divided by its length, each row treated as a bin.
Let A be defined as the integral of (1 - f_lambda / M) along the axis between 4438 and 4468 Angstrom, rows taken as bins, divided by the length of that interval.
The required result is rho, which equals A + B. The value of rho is 9.6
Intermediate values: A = 0.197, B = 9.43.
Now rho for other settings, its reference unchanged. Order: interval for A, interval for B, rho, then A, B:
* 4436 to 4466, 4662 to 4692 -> 9.9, 0.210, 9.67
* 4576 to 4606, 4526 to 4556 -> 8.6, 0.029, 8.54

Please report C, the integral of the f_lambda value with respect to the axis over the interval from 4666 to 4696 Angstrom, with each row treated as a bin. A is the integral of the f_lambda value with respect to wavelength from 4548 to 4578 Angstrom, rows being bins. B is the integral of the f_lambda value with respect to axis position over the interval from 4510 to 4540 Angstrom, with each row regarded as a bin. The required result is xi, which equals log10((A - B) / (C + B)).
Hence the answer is -1.3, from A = 290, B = 263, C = 289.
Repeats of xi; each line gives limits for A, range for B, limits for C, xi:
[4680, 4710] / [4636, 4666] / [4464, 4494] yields -2.8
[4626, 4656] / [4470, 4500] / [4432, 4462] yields -1.4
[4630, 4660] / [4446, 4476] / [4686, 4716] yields -1.0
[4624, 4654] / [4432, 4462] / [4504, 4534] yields -0.9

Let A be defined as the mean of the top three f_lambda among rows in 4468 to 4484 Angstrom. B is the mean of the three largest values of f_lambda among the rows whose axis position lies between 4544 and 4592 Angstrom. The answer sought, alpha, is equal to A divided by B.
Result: 0.89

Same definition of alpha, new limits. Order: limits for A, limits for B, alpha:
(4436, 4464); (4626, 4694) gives 0.81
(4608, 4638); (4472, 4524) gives 0.99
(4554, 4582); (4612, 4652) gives 1.00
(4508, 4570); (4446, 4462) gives 1.19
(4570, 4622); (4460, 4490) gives 1.07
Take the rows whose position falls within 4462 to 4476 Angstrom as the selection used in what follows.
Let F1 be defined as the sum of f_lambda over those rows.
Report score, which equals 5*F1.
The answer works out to 290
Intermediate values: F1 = 58.0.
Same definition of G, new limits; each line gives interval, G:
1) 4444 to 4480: 8.0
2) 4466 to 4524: 9.2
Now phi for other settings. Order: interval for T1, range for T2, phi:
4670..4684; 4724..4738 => 0.7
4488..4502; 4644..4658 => 1.0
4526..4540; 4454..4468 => 1.0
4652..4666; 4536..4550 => 2.7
